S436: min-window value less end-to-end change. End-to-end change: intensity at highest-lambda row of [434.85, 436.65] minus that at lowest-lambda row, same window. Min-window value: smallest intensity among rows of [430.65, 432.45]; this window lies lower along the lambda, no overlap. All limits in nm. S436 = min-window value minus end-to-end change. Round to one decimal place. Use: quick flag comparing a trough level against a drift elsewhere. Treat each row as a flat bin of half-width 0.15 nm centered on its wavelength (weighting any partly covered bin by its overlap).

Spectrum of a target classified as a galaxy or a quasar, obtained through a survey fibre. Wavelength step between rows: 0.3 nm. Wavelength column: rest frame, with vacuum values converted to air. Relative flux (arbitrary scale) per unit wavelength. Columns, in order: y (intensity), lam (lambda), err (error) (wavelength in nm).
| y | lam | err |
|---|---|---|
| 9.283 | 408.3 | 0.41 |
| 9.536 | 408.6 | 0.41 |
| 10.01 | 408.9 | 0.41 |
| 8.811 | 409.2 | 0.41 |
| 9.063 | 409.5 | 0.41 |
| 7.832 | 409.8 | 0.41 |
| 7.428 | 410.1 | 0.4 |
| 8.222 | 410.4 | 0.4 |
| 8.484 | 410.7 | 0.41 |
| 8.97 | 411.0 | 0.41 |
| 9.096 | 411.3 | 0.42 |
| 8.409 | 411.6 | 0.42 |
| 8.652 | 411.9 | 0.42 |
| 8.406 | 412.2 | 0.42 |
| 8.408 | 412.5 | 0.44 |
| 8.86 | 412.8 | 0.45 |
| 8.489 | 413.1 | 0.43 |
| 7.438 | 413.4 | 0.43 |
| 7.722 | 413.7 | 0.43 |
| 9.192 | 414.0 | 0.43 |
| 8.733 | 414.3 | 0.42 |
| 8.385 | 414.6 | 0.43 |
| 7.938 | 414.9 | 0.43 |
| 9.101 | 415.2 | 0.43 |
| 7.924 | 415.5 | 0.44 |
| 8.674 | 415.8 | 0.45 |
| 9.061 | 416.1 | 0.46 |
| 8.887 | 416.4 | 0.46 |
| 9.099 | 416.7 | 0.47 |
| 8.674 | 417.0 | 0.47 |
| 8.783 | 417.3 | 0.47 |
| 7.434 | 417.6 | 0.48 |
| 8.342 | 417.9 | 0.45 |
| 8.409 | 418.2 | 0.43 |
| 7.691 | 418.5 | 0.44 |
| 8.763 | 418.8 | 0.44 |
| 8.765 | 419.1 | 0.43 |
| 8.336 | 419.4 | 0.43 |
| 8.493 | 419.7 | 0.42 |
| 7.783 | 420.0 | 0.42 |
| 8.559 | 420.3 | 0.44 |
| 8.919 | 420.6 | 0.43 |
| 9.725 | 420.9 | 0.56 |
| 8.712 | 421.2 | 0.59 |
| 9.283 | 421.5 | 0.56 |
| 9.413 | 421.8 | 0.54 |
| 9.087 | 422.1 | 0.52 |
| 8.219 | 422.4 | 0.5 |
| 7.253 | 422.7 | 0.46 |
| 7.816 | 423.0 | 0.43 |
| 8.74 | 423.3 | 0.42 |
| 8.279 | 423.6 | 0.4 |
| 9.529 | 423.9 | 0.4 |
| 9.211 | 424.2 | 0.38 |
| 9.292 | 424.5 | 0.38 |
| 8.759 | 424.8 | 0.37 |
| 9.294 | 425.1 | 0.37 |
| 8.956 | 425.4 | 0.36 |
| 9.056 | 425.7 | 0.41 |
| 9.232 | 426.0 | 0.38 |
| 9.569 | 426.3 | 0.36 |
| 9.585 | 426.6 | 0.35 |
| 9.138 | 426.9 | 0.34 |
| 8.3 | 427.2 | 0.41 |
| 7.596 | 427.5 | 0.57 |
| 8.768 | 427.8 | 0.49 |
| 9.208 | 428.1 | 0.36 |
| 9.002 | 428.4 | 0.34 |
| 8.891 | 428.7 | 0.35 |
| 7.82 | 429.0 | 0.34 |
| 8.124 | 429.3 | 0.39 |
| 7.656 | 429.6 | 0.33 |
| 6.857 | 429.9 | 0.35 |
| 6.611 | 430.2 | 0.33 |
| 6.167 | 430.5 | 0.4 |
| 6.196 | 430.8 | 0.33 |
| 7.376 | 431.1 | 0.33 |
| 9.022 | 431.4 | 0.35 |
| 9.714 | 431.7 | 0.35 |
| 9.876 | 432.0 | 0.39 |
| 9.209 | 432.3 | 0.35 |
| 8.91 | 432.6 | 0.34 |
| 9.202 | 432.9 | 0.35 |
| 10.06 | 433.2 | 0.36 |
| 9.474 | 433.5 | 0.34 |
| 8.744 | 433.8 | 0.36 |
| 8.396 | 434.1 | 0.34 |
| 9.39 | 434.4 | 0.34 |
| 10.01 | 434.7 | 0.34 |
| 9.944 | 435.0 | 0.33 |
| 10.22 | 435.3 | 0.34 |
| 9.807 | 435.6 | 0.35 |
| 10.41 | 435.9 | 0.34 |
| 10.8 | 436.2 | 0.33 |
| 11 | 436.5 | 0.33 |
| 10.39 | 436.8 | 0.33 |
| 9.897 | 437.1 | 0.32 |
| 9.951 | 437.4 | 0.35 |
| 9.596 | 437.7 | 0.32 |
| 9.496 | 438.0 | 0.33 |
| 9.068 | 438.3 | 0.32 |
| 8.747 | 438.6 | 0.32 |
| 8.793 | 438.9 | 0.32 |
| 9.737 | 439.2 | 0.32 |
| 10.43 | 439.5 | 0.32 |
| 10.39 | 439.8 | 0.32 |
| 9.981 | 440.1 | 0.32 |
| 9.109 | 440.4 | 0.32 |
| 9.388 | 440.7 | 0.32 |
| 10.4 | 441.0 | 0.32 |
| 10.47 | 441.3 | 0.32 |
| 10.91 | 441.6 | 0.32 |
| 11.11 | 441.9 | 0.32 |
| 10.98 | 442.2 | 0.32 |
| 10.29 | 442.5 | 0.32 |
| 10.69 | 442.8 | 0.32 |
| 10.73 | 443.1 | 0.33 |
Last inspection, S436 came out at 5.1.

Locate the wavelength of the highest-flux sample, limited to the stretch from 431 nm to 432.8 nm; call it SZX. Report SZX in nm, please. 432.0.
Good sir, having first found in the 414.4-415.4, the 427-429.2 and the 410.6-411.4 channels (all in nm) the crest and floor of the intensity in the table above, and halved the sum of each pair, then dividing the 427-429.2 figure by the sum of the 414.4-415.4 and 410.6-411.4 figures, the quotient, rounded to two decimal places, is 0.49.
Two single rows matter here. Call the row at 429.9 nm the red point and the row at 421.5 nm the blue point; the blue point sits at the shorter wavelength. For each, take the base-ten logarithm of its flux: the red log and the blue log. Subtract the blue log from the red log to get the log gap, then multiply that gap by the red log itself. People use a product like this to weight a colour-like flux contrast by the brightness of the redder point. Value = -0.11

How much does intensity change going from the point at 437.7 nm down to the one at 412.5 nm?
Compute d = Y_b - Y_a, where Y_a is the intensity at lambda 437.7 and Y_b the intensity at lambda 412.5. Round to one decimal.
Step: -1.2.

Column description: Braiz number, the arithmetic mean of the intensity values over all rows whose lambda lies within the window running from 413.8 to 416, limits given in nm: 8.6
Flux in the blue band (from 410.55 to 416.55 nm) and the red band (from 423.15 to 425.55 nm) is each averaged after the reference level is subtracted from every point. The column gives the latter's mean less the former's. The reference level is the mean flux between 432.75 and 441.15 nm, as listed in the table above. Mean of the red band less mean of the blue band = 0.47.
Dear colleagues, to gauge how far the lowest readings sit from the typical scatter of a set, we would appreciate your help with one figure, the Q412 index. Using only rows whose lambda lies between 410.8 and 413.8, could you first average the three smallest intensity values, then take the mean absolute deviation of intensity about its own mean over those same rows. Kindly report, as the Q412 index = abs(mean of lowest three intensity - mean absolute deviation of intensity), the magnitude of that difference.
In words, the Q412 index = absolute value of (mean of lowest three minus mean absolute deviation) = 7.5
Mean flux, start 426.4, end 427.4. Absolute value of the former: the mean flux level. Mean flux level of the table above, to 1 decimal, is 9.0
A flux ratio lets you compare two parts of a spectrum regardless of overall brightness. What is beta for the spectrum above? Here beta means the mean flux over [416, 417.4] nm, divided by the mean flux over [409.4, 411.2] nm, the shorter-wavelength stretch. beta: 1.07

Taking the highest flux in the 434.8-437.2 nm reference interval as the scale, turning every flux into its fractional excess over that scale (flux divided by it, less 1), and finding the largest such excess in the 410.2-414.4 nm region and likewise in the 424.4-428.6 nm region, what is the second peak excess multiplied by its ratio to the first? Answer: -0.101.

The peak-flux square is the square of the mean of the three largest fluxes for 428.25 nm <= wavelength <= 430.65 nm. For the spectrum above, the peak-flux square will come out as 75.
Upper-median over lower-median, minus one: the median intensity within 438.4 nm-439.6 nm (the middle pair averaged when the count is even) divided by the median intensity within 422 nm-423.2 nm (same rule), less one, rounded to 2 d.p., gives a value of 0.16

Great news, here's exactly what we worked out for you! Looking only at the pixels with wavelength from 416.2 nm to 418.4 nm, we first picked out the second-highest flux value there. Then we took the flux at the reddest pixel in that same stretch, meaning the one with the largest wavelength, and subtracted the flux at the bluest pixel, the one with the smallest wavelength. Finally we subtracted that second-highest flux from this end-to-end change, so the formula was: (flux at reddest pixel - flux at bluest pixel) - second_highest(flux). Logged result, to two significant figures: -9.4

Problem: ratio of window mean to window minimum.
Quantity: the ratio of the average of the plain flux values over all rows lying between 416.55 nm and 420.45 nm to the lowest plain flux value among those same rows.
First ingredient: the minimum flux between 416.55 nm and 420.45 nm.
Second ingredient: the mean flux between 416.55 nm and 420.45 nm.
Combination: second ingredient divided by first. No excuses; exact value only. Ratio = 1.13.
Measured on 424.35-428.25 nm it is 1.18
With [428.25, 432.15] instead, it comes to 1.29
